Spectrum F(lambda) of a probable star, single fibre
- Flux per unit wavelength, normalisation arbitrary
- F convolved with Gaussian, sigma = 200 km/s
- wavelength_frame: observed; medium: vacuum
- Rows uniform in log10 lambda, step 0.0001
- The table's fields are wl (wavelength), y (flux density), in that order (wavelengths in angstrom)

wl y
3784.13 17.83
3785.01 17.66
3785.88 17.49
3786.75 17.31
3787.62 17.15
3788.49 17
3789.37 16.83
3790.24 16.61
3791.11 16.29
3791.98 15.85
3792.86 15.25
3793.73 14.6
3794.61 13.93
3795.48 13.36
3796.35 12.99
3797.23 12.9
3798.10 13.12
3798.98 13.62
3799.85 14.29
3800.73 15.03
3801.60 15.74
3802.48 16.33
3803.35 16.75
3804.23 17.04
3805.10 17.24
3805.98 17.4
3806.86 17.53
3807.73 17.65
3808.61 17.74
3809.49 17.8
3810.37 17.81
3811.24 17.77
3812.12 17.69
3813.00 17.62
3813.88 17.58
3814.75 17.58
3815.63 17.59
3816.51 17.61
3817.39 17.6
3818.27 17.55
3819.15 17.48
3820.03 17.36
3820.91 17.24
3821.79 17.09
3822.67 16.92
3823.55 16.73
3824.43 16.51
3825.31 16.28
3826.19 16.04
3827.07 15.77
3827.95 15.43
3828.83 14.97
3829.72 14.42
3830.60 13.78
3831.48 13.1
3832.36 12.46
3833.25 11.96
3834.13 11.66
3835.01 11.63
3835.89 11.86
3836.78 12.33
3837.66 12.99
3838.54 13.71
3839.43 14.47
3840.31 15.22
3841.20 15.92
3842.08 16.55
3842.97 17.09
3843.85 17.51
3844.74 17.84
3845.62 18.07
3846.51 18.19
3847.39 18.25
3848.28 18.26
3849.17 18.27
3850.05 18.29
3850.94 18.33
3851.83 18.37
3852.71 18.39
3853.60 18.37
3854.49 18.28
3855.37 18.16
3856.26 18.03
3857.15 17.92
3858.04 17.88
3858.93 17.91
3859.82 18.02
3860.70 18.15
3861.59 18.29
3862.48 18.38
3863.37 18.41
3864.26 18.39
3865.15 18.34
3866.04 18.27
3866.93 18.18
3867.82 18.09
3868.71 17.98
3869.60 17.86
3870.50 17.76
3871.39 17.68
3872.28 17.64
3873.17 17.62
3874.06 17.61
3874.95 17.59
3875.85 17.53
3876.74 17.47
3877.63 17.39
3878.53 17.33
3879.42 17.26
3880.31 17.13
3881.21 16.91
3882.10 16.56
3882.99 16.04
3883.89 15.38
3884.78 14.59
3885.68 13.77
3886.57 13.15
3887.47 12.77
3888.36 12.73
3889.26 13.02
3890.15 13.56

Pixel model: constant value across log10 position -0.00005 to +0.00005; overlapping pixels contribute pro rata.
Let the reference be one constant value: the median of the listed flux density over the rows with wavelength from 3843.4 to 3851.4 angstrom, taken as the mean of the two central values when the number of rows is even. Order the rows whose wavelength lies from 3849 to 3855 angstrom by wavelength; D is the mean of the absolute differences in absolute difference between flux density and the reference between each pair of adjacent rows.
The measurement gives 0.04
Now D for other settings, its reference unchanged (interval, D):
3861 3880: 0.06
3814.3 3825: 0.10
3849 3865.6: 0.06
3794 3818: 0.24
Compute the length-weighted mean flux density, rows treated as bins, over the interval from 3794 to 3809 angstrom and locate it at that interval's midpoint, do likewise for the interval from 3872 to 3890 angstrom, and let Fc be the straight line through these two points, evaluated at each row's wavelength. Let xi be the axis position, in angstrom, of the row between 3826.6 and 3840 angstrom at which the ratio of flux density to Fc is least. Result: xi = 3835.01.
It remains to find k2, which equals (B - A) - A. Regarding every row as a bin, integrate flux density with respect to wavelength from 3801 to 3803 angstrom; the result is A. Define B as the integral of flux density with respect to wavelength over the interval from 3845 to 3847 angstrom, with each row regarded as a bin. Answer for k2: -28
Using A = 32.1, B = 36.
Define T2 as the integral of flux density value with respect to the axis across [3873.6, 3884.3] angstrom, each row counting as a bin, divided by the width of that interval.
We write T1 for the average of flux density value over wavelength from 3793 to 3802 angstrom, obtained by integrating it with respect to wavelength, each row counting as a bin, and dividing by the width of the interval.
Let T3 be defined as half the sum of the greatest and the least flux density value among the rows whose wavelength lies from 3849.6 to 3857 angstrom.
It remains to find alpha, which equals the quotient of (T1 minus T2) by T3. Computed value -0.17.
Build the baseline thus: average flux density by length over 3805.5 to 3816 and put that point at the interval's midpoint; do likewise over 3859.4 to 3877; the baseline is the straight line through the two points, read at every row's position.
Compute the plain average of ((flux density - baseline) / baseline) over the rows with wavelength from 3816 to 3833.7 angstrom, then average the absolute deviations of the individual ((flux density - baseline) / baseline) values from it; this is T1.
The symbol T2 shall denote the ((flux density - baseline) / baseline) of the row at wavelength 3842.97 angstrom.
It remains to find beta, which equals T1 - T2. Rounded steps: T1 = 0.08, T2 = -0.04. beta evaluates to 0.13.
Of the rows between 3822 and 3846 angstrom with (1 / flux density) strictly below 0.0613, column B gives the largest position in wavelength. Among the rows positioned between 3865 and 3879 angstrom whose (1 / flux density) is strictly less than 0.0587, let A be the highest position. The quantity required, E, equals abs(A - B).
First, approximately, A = 3878.53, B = 3845.62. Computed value 32.9 angstrom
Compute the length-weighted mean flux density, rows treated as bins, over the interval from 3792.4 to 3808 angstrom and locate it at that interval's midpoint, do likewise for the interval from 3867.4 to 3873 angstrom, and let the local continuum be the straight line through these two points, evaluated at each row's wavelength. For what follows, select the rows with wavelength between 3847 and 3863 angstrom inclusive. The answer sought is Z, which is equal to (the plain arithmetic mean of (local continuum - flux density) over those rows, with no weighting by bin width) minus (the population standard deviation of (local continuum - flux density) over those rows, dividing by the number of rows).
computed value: -1.2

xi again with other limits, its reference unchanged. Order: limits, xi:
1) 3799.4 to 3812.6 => 3799.85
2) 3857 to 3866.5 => 3858.04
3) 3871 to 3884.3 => 3883.89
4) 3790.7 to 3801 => 3797.23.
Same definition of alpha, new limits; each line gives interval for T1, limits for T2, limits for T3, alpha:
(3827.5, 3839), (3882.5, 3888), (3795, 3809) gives -0.08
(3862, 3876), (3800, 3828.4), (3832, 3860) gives 0.06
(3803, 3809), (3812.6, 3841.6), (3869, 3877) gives 0.11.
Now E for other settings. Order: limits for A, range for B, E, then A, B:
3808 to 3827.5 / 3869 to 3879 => 56.7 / 3821.79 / 3878.53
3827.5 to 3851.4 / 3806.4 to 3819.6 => 31.8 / 3850.94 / 3819.15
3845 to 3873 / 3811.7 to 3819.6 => 53.1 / 3872.28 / 3819.15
